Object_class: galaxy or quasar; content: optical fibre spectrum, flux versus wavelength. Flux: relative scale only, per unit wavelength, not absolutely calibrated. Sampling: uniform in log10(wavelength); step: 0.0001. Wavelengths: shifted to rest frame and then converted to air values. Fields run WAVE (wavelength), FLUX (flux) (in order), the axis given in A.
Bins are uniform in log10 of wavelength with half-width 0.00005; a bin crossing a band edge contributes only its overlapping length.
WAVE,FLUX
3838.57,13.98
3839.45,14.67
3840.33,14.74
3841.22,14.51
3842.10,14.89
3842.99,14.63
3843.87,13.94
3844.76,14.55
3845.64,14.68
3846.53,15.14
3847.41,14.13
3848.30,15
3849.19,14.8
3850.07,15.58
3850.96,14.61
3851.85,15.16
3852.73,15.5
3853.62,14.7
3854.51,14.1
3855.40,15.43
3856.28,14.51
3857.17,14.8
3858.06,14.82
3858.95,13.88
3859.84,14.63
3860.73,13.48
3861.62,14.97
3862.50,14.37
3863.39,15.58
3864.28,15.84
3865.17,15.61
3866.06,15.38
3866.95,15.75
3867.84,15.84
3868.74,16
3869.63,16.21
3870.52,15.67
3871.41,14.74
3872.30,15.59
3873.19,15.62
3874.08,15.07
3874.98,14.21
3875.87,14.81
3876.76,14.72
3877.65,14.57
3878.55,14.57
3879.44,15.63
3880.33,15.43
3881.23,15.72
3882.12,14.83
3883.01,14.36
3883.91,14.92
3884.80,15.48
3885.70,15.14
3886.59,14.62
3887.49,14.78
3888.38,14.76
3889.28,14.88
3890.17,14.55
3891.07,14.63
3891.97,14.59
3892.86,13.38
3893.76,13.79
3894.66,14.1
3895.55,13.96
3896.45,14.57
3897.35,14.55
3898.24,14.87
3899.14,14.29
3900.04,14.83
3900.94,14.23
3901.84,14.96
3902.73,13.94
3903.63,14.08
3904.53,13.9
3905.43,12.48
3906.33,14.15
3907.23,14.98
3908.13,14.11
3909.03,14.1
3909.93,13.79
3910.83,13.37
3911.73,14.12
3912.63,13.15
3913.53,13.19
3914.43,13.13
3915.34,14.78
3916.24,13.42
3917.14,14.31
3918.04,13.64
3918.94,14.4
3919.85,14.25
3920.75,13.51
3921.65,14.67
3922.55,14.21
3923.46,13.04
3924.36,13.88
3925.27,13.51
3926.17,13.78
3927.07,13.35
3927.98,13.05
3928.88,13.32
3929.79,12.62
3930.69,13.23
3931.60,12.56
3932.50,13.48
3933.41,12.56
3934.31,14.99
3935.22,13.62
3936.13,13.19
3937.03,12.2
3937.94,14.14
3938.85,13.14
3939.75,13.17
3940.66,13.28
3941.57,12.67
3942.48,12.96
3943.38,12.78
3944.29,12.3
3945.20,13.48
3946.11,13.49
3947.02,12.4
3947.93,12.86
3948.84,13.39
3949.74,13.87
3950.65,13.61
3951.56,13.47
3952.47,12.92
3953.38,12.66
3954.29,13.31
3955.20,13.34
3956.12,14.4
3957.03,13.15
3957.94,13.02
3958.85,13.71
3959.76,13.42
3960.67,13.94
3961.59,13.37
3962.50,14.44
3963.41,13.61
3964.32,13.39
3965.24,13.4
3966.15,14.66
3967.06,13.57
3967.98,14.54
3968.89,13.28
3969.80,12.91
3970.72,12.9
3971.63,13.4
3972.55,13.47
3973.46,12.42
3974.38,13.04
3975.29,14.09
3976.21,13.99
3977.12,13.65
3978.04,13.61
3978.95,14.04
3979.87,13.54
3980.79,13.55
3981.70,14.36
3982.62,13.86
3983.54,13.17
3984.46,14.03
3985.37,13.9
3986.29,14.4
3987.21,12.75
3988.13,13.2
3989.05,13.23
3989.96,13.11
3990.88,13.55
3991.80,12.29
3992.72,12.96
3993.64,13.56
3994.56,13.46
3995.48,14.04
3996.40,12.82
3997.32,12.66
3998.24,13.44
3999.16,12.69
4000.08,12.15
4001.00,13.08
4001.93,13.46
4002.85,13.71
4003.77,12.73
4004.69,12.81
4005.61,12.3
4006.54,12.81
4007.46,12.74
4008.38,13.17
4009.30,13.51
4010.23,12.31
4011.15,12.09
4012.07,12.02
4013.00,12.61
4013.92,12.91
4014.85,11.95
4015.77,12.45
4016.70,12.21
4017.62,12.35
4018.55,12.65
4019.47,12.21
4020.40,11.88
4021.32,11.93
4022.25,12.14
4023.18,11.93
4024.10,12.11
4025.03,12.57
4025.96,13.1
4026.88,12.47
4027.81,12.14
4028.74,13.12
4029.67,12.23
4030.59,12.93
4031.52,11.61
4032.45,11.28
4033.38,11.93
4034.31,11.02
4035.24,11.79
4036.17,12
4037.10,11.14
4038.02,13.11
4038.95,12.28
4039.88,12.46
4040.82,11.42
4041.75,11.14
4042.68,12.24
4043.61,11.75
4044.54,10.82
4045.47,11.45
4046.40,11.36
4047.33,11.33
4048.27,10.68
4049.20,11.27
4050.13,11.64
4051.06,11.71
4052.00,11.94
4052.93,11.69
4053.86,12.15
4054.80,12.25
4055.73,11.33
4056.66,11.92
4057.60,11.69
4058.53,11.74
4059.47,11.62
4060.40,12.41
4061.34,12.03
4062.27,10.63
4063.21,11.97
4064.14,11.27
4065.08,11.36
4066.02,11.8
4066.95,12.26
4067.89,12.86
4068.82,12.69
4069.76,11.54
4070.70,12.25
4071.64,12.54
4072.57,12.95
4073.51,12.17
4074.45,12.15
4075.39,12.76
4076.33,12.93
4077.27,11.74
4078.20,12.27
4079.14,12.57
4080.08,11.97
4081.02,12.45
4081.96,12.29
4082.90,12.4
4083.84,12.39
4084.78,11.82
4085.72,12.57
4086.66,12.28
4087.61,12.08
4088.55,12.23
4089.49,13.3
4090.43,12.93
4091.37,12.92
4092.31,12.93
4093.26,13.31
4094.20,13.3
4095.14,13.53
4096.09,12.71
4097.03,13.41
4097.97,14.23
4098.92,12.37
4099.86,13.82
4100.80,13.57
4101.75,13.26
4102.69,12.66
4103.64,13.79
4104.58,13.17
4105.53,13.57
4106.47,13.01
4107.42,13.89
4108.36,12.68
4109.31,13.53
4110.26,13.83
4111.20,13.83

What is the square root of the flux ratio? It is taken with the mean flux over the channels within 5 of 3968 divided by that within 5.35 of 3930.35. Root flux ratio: 1.01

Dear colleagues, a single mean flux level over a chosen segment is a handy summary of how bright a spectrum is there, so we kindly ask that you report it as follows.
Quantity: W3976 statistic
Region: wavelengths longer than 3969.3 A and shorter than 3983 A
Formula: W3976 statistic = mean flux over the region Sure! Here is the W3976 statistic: 13.5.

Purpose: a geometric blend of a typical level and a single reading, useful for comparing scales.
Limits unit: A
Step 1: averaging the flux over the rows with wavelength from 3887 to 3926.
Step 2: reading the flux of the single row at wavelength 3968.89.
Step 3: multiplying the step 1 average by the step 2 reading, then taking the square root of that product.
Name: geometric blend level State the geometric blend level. 13.7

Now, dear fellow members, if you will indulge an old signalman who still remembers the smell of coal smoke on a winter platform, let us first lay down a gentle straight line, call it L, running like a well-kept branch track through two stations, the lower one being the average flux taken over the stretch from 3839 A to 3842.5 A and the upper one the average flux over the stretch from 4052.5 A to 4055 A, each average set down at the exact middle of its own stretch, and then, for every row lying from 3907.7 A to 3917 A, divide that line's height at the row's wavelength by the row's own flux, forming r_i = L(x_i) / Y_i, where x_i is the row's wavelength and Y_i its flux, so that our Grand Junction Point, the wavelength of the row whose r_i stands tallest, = 3912.63 A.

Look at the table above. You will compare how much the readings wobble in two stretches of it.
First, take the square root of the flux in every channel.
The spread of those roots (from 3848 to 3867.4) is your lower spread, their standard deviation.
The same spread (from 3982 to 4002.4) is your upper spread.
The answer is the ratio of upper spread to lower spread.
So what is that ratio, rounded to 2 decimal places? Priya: 0.97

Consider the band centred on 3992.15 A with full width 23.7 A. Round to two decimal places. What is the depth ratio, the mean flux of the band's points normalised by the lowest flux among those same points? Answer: 1.10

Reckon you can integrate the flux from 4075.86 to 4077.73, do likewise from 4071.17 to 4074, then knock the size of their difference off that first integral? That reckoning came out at 11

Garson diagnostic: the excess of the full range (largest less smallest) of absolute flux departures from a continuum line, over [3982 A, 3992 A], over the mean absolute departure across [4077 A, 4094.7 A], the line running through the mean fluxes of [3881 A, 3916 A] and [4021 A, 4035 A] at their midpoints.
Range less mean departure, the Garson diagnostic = 0.15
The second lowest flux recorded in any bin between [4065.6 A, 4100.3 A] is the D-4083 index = 11.74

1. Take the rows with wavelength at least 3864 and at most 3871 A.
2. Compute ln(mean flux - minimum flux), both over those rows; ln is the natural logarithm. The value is -0.9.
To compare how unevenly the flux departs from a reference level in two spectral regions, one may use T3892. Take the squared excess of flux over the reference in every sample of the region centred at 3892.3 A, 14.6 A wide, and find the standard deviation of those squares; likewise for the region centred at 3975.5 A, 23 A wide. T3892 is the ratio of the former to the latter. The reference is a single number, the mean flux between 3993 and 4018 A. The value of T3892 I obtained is 1.4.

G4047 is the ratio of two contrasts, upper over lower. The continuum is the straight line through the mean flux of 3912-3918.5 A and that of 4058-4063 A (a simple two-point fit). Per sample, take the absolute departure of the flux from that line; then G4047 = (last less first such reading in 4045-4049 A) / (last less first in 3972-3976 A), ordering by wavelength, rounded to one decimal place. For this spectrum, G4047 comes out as 1.1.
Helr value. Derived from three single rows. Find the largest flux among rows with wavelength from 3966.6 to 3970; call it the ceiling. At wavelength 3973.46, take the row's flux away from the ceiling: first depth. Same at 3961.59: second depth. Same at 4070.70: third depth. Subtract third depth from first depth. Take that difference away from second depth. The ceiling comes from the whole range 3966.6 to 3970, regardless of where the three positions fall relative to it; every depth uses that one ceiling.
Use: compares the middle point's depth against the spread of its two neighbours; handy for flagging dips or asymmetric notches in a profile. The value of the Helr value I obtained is 1.3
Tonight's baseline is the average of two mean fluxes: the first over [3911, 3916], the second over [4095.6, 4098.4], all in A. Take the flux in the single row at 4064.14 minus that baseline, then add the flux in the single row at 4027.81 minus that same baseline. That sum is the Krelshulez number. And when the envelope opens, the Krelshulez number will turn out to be -3.7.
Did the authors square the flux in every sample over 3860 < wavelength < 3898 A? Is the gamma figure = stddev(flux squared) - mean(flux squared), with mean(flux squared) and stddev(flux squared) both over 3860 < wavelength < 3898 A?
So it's -203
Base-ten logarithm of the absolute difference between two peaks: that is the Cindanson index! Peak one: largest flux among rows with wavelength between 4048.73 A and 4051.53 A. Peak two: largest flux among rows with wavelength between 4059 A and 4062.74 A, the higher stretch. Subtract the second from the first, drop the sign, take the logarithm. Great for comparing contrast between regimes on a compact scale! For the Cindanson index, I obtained -0.15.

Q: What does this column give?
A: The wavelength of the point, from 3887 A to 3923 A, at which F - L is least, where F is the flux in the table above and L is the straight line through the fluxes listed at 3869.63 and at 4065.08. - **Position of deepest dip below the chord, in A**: 3905.43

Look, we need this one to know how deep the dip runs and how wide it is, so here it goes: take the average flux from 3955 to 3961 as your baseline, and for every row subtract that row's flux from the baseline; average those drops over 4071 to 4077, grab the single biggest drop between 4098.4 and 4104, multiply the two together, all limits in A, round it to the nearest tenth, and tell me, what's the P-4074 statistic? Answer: 1.2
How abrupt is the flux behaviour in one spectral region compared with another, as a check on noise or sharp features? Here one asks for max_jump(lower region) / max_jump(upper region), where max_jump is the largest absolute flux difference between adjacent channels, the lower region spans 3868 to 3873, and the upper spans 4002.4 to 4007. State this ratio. 0.95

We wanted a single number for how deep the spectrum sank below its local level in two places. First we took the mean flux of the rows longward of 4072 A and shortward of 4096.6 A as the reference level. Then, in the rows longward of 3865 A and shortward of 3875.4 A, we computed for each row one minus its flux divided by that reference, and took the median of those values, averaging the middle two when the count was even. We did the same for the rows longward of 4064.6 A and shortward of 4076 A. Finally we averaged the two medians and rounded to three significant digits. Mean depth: -0.108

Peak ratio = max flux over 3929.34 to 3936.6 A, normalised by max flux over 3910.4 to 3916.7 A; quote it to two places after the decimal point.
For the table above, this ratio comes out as 1.01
